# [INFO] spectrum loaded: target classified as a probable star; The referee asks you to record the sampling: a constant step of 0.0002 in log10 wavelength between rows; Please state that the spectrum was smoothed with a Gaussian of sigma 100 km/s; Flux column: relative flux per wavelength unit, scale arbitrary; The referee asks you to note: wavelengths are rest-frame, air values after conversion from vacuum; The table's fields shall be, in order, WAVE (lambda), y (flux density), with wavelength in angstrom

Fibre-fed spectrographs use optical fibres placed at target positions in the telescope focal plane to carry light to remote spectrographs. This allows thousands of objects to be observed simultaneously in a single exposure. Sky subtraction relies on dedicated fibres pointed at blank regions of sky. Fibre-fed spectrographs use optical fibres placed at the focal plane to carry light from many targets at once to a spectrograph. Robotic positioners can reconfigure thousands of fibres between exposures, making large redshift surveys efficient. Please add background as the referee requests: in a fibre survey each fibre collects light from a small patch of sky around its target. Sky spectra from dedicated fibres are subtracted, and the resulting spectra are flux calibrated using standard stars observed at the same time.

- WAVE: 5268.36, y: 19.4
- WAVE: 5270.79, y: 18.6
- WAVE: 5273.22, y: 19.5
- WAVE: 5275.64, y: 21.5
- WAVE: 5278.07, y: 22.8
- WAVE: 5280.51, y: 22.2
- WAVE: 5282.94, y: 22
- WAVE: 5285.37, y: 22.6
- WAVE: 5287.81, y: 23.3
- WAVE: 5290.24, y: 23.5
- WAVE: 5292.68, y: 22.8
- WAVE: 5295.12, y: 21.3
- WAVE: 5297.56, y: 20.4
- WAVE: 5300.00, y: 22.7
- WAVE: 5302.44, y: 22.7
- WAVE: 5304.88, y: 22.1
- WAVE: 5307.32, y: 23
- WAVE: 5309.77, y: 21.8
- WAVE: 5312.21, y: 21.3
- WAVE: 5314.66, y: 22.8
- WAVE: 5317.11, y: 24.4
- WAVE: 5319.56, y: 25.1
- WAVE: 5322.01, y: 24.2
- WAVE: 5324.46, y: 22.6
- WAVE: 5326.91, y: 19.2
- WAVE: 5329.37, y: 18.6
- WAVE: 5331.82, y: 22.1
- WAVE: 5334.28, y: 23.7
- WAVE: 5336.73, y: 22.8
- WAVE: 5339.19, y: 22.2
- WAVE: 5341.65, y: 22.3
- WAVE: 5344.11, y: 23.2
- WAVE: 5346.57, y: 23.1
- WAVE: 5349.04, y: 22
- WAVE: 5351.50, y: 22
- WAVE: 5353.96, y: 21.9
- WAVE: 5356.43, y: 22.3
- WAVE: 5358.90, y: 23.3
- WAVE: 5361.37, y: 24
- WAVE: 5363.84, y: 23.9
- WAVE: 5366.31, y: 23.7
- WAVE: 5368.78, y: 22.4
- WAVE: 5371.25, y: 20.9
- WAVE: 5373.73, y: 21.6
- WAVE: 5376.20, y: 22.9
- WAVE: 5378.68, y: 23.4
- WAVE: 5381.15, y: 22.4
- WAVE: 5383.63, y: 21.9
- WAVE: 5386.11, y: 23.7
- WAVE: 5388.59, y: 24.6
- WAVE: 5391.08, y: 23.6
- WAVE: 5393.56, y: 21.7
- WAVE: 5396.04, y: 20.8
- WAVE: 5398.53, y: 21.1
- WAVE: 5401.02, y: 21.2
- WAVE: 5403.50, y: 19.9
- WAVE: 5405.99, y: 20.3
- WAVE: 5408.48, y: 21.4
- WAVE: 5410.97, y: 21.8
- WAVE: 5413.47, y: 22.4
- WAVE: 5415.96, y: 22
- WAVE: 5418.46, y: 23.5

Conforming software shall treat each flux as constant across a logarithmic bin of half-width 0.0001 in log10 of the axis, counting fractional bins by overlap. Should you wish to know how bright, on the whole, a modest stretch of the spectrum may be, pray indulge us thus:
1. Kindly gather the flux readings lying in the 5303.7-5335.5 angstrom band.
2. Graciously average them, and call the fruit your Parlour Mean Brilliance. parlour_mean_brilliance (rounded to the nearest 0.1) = 22.4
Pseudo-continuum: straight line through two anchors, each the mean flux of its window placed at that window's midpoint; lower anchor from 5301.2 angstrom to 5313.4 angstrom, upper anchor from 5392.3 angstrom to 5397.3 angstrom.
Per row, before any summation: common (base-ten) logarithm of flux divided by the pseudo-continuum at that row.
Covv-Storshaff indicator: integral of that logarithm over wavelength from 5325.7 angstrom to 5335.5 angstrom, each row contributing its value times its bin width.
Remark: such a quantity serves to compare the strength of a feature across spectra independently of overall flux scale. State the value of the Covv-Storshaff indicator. -0.23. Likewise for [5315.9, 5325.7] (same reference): 0.37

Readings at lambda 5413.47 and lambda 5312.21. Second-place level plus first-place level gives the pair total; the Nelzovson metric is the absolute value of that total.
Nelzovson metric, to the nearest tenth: 43.7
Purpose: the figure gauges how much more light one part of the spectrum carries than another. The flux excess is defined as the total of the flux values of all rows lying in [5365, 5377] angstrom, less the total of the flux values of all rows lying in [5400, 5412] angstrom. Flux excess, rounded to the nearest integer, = 7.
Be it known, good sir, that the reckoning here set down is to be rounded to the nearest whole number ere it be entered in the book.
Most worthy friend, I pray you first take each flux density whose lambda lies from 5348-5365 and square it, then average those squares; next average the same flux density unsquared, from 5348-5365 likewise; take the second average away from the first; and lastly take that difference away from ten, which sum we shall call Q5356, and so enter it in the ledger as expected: -487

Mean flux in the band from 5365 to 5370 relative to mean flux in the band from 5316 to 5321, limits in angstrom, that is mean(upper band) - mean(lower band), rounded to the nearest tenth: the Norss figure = -1.7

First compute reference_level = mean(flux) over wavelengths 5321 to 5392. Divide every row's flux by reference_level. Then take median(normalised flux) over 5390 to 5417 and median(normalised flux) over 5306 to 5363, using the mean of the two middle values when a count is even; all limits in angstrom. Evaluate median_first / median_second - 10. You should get -9.05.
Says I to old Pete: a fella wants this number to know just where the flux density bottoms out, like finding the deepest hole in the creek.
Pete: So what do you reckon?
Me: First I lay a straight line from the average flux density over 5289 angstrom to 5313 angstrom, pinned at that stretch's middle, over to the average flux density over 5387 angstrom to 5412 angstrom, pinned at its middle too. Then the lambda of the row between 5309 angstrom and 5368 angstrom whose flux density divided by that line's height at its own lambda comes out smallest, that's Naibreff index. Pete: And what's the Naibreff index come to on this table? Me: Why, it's 5329.37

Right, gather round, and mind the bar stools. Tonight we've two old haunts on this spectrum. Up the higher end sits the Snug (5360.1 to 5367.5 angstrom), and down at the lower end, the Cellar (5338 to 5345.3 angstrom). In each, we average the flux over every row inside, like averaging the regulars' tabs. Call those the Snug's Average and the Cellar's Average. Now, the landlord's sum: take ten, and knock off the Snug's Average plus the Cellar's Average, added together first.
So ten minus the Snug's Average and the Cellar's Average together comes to -36.4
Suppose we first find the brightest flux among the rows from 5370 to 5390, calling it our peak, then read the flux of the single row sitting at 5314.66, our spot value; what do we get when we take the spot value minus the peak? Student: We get -1.8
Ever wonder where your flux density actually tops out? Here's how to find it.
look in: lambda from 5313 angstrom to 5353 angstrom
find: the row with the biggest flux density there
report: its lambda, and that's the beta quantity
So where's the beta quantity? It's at 5319.56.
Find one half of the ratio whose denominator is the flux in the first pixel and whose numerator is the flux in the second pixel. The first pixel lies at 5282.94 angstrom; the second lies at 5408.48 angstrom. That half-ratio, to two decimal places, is 0.49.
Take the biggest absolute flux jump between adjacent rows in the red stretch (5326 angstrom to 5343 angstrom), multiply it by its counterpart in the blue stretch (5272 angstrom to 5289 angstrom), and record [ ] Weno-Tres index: 7.0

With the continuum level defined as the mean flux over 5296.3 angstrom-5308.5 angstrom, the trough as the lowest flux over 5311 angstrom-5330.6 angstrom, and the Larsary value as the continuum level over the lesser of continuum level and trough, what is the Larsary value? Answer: 1.19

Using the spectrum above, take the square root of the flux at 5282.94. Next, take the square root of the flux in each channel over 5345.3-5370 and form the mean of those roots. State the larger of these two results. 4.78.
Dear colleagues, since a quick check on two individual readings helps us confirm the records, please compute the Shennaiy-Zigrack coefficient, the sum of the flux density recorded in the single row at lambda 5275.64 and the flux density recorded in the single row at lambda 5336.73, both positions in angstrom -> 44.3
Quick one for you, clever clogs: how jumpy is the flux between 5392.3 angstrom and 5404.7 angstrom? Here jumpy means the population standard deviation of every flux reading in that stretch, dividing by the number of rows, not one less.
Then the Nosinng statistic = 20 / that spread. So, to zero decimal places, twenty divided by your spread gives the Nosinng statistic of 34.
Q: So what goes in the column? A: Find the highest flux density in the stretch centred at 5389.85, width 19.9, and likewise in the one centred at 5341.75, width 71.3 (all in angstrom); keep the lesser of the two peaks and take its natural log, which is 3.20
